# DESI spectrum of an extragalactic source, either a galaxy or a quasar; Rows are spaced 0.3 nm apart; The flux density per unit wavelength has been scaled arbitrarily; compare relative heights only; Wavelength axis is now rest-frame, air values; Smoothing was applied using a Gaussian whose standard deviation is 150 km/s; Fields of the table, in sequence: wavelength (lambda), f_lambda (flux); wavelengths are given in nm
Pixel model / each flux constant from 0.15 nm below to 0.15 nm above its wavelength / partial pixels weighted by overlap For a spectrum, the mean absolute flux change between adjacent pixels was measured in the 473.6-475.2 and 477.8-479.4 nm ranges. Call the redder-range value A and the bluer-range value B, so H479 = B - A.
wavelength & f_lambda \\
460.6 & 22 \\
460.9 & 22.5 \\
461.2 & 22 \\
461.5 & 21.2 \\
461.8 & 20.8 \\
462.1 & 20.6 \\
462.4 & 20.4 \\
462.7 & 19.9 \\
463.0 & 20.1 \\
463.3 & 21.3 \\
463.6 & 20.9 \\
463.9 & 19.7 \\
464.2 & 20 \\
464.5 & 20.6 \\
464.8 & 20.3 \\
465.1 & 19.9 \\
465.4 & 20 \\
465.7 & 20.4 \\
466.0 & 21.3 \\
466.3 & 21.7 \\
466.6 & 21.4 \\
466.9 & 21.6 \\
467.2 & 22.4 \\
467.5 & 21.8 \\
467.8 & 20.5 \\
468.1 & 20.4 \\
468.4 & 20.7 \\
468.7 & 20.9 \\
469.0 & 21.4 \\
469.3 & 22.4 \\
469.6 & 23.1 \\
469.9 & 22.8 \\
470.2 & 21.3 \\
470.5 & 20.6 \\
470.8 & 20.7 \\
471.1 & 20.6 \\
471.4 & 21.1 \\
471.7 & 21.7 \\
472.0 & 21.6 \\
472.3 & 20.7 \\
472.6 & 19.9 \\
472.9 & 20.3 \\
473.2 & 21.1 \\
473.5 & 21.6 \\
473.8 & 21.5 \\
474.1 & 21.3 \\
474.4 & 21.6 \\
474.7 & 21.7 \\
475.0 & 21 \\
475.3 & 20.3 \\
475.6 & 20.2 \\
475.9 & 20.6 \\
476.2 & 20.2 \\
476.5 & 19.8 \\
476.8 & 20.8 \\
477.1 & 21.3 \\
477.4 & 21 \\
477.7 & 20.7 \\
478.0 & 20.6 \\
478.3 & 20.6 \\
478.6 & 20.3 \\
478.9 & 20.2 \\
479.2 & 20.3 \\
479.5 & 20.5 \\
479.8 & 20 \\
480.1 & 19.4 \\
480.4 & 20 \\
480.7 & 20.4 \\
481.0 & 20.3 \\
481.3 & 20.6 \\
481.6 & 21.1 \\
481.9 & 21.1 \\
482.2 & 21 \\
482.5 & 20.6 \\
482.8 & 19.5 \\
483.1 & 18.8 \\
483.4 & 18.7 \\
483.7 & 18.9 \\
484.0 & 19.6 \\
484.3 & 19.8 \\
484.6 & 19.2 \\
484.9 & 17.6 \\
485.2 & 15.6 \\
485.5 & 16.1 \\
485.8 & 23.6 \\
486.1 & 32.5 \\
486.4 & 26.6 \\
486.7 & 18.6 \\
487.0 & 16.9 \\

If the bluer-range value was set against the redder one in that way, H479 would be 0.2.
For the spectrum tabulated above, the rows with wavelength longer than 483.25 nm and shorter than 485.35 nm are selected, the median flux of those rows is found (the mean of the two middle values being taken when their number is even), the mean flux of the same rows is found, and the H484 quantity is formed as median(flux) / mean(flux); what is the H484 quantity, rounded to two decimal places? 1.02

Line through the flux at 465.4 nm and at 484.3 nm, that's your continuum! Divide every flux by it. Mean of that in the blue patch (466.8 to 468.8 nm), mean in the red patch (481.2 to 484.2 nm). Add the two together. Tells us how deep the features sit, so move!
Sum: 2.069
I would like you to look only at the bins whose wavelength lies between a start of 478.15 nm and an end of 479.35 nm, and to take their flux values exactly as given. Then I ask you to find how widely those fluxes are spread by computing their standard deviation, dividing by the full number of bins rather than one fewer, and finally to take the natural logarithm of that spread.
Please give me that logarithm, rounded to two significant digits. -1.9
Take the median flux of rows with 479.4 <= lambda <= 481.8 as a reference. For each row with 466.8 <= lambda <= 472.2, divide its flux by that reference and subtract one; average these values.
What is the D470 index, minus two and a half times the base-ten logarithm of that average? 3.2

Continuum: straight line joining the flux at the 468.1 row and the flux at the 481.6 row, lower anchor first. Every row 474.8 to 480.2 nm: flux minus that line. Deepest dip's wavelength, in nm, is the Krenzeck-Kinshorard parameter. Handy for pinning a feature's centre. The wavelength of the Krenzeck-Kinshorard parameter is 480.1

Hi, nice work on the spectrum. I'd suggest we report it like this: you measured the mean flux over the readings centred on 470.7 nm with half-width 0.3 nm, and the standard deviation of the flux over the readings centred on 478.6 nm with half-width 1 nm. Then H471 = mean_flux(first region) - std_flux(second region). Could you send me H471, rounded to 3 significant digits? 20.5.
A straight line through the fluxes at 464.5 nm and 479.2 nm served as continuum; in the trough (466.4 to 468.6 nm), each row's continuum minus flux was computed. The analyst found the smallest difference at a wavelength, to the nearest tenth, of 467.2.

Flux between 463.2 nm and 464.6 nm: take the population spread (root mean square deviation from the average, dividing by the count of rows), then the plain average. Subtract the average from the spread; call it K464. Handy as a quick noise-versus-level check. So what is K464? -19.9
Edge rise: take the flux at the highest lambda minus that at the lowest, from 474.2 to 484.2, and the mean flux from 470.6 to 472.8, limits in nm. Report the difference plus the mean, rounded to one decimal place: 18.9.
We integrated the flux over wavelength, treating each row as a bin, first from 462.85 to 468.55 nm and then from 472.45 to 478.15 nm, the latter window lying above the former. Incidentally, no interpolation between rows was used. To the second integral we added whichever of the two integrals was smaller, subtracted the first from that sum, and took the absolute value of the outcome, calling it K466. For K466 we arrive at 119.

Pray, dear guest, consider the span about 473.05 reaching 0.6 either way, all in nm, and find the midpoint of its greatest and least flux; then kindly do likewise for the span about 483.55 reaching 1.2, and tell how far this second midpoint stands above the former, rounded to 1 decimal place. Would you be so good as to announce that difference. -1.1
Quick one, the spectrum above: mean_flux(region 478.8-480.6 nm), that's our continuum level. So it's 20.1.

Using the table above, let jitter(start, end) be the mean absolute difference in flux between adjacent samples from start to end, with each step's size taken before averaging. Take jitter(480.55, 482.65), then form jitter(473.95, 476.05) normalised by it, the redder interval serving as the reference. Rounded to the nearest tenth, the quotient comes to 1.6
